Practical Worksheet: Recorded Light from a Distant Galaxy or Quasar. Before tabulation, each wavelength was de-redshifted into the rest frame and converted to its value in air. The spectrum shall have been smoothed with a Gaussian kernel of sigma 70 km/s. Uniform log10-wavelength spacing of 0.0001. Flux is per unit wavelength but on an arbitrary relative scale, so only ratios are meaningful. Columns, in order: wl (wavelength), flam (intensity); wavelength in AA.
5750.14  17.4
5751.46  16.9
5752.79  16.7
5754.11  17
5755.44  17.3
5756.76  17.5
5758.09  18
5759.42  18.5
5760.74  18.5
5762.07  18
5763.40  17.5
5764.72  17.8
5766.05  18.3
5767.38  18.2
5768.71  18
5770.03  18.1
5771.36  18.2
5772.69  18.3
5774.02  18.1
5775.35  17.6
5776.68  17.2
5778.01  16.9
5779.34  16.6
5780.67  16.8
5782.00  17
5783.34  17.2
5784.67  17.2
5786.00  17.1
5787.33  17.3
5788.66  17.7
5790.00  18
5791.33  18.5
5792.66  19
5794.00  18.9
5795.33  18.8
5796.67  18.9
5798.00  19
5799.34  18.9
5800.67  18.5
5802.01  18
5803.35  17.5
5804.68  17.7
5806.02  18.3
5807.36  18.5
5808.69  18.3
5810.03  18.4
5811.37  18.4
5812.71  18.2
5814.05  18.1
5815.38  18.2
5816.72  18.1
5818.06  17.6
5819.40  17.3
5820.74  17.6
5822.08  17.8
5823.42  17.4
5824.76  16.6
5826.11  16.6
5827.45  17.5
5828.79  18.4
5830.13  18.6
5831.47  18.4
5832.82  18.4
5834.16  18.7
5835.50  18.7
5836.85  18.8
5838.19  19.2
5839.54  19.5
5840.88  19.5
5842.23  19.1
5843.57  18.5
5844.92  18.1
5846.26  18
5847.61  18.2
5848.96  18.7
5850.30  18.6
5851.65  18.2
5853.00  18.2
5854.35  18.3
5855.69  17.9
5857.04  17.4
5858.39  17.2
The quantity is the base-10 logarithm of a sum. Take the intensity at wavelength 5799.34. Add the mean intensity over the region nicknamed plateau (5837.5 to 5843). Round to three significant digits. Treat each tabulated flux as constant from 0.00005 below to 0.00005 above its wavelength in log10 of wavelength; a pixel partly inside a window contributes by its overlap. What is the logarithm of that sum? 1.58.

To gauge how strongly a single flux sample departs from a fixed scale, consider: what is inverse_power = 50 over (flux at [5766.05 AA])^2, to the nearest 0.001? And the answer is 0.149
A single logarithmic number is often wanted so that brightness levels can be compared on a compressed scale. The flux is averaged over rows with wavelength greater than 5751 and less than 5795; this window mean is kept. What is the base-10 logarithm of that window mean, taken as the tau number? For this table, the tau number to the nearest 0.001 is 1.248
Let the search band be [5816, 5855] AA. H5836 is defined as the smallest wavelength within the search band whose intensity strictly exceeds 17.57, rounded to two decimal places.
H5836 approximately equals 5816.72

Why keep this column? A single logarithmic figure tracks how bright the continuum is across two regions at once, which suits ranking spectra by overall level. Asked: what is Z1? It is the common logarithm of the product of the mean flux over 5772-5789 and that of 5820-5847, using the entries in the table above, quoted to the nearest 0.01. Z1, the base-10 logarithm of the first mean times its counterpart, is 2.50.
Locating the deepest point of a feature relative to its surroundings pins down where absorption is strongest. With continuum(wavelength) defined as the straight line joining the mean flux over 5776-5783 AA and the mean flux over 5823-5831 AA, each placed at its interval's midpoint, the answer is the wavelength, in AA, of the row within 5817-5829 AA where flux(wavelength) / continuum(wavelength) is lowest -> 5826.11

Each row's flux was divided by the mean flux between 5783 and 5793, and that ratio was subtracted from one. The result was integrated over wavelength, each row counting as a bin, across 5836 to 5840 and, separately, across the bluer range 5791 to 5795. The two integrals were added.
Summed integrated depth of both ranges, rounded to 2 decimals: -0.56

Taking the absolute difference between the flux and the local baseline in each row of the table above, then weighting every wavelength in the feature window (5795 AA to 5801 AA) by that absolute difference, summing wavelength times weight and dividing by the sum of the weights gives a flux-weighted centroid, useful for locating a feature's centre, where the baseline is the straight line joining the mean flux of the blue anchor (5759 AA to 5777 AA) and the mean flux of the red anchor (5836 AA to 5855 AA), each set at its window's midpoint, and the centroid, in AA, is 5797.7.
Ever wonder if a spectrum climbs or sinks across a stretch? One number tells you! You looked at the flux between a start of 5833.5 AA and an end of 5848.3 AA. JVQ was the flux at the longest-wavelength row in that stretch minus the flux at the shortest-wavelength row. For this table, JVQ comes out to -0.5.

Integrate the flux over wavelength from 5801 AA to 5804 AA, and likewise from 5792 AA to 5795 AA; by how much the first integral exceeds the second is -3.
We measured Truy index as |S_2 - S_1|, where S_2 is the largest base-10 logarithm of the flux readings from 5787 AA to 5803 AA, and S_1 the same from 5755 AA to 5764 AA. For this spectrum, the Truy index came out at 0.012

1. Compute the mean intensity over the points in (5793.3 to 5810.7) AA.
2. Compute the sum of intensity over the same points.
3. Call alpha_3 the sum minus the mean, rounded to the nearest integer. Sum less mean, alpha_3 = 221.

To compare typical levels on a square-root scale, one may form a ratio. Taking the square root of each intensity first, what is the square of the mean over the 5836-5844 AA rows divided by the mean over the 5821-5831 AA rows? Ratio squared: 1.09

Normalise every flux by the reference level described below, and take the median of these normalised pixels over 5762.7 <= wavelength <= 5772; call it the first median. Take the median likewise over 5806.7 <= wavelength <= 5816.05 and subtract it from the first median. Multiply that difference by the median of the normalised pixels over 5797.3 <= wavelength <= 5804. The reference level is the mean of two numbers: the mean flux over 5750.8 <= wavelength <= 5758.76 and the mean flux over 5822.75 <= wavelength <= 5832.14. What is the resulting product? -0.01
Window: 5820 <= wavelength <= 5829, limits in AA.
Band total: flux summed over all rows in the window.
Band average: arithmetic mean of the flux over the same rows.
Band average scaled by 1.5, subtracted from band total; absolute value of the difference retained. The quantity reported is 96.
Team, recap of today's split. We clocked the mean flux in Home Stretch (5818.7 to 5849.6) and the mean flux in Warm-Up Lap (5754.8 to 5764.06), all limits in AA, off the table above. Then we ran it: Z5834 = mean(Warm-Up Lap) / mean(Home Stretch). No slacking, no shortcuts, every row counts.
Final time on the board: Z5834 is 0.98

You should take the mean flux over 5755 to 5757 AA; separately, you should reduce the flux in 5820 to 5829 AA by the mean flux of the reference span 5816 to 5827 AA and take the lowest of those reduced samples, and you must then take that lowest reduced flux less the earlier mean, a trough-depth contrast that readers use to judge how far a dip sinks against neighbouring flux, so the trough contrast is -18.2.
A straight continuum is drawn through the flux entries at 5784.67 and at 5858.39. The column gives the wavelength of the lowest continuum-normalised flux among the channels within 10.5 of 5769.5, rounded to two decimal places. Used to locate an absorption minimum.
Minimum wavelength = 5779.34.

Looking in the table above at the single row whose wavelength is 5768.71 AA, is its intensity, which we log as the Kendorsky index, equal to 18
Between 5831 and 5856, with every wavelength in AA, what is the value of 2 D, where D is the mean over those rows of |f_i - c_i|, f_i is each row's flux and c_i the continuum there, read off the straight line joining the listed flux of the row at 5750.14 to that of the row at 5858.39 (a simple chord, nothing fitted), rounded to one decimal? 2.7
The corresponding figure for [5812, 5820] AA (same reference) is 1.3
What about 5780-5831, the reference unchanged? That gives 1.6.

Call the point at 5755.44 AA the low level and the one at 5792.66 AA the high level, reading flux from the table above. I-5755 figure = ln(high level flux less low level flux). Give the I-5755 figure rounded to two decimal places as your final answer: 0.53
